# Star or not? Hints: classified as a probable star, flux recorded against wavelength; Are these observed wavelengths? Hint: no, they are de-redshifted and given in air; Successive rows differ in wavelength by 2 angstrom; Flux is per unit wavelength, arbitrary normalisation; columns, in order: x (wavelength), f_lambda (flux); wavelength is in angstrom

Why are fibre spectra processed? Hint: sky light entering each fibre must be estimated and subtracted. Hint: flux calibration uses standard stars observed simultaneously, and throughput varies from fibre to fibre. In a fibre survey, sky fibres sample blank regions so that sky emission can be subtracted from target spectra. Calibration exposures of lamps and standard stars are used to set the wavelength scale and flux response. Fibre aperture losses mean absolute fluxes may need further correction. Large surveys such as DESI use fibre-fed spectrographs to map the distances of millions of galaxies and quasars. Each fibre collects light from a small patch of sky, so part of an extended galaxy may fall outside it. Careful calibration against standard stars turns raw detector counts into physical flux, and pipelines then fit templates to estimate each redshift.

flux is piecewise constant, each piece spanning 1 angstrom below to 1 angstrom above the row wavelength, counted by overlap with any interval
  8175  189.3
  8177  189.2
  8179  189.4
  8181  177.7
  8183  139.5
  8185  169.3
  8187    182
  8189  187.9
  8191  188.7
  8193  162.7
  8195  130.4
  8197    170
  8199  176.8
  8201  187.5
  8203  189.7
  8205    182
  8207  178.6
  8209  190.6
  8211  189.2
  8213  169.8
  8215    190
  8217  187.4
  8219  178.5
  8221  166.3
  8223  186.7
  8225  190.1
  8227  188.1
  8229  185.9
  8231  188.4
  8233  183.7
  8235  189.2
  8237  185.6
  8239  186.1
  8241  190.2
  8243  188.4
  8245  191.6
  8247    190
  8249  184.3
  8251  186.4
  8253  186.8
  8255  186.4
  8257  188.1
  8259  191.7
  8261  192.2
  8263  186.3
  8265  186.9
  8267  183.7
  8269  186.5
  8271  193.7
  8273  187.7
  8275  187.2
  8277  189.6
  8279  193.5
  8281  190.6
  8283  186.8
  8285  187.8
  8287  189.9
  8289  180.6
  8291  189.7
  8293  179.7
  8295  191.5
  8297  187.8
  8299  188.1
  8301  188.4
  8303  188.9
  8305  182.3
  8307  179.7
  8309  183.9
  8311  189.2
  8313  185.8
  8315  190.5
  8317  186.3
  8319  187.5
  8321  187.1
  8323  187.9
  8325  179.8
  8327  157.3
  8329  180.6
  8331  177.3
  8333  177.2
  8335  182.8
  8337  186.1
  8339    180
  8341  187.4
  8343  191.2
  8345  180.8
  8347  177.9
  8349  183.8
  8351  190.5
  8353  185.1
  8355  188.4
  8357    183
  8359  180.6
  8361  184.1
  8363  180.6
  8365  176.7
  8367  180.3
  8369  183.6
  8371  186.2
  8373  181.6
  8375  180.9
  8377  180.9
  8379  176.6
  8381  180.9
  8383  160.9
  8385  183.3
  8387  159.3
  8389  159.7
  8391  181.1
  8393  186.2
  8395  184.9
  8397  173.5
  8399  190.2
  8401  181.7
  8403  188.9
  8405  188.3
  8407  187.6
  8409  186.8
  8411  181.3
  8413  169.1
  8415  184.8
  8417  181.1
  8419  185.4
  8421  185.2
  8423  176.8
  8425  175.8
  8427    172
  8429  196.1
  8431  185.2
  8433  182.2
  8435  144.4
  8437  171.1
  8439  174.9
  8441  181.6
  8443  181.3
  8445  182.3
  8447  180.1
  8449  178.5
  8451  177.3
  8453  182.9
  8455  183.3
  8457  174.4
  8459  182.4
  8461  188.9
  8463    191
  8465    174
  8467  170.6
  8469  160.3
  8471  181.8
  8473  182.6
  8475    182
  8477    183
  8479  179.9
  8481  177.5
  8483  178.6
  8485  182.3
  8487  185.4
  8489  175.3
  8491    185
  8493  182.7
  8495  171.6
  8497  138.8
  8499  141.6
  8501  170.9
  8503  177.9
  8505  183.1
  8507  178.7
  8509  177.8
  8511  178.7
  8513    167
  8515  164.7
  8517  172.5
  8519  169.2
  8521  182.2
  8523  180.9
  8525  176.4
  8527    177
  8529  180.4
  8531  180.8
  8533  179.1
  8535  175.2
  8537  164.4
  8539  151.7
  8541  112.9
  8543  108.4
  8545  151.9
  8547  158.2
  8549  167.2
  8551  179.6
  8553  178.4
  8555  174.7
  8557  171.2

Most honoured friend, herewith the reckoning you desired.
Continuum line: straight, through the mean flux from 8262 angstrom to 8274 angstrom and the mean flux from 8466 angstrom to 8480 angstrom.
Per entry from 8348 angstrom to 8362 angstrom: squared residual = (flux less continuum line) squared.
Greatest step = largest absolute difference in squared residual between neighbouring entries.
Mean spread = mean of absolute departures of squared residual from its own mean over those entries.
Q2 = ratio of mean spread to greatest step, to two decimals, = 0.30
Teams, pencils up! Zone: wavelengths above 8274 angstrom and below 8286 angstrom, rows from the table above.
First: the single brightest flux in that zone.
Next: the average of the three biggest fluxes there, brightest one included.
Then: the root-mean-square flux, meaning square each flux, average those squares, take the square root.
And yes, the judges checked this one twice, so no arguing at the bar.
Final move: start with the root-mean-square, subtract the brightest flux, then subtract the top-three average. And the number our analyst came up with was -195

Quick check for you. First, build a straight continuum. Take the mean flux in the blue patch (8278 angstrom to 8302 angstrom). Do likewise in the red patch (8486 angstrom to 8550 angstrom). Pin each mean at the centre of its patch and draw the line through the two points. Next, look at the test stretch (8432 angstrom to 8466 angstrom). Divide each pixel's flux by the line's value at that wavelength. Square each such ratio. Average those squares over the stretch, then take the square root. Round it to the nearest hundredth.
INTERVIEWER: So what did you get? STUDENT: 1.03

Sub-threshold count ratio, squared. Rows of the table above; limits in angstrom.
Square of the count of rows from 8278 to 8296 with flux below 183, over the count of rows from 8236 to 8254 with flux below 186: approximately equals 1.0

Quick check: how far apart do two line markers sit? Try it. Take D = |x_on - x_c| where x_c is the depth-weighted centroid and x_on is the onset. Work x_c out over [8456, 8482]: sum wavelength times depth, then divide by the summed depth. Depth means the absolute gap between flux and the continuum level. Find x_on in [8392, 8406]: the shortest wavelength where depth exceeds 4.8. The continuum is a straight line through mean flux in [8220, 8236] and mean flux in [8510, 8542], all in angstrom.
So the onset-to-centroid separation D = 76.0 angstrom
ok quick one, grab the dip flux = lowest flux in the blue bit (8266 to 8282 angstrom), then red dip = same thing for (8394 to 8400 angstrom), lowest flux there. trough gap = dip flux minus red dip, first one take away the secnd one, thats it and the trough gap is 10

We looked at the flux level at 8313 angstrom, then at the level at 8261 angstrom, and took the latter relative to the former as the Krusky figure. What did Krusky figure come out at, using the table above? 1.03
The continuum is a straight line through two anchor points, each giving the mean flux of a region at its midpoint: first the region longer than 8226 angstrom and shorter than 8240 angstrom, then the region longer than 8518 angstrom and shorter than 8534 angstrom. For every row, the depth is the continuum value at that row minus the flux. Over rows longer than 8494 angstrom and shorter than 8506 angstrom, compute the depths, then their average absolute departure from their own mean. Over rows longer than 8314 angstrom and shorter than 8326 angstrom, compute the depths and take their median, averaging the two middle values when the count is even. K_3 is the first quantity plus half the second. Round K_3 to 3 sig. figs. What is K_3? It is 14.3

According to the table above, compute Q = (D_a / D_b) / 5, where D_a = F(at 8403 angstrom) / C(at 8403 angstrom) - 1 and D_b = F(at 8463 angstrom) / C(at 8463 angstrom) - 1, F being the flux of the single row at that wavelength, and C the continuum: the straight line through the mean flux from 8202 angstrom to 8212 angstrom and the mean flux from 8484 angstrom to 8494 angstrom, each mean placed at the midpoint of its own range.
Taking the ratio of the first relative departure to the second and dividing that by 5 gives 0.13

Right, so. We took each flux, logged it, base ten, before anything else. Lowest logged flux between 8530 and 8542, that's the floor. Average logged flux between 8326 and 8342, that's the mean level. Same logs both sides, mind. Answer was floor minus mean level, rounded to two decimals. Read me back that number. -0.20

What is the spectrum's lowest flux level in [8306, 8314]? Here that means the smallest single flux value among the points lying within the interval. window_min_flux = 179.7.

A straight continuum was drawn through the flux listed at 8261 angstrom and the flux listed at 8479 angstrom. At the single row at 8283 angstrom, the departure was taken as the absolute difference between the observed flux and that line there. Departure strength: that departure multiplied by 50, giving 208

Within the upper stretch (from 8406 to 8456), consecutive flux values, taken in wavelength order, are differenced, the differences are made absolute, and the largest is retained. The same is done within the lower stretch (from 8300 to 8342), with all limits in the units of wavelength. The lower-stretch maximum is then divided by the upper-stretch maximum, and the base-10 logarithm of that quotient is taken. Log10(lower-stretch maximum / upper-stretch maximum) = -0.21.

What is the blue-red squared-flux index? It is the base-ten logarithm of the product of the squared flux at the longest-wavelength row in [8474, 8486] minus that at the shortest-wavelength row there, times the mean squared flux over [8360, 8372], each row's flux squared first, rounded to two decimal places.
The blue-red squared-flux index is 6.56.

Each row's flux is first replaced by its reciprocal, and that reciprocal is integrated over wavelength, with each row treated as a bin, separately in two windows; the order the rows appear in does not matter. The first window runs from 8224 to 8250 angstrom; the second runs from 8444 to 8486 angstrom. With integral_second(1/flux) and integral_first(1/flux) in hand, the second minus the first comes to 0.10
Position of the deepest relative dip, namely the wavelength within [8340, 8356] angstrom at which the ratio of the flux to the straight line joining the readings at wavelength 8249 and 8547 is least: 8347 angstrom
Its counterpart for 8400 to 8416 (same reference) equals 8413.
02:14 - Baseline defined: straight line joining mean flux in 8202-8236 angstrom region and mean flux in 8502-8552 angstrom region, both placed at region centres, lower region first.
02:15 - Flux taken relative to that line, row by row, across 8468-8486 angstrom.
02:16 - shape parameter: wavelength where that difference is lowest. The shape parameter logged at 8469 angstrom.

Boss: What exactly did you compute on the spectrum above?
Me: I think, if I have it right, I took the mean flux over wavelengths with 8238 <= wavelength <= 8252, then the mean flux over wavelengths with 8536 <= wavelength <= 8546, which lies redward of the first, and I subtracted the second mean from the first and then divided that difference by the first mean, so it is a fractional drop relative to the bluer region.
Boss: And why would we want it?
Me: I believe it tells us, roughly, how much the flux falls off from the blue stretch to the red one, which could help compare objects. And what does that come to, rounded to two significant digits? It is 0.27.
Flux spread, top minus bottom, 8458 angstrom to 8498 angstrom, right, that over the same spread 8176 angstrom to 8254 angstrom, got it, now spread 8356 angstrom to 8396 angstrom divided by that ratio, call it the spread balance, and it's 32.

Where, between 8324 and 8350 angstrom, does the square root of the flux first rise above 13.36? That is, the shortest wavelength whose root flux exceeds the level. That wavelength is 8325 angstrom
